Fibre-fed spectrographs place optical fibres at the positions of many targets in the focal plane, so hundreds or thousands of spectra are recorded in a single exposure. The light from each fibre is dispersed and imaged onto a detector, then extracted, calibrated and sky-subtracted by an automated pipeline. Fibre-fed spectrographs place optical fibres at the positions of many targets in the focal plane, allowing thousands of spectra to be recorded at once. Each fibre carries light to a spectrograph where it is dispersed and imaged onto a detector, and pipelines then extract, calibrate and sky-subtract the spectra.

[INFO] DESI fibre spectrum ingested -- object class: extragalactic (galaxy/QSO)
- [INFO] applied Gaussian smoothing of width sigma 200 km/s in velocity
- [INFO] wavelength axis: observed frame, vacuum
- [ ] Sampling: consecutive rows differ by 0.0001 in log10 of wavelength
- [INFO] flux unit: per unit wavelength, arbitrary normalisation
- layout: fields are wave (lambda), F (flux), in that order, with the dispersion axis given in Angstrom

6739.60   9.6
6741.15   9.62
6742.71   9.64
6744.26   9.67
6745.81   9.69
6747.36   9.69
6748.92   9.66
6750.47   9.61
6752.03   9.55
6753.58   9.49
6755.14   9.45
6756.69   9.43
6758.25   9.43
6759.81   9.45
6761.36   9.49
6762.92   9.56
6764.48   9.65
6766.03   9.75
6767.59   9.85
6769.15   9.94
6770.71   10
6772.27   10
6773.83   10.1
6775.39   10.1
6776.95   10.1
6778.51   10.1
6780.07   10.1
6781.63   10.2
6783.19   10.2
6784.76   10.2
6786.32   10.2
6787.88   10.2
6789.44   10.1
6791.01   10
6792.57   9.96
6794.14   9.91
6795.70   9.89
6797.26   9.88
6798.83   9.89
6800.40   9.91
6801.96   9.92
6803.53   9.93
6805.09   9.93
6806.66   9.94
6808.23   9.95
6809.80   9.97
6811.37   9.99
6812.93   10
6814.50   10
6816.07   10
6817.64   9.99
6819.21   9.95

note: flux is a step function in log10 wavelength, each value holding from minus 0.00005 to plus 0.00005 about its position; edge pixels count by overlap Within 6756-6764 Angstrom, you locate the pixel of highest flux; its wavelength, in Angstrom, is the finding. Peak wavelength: 6762.92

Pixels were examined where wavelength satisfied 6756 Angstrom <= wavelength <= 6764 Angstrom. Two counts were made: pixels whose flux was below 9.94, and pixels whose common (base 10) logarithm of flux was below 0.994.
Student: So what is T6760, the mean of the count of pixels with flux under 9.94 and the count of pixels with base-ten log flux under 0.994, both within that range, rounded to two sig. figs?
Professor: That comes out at 5.0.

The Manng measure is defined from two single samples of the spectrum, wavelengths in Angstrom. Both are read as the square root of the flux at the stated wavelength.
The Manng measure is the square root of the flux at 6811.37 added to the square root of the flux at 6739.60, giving 6.259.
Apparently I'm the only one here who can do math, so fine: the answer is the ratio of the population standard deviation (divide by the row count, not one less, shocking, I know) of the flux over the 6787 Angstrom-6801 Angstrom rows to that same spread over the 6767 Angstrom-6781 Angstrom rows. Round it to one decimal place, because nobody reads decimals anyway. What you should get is 1.2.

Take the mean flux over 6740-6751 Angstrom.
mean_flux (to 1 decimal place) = 9.7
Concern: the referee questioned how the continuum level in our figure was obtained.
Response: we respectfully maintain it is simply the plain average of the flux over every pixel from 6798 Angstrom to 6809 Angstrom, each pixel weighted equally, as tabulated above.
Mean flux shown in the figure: 9.9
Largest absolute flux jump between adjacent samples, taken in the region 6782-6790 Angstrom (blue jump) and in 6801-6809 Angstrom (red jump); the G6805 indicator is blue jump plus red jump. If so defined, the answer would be 0.110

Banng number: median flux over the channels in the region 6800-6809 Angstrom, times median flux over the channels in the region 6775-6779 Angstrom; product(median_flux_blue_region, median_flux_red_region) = 100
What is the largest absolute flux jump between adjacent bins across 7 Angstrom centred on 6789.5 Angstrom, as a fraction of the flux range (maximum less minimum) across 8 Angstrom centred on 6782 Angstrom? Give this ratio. 1.0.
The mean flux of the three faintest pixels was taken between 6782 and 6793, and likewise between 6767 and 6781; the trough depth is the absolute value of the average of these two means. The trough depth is 10.0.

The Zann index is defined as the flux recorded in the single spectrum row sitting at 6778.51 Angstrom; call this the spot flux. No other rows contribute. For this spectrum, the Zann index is 10.1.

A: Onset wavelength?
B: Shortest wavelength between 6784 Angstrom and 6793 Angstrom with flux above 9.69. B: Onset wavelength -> 6784.76 Angstrom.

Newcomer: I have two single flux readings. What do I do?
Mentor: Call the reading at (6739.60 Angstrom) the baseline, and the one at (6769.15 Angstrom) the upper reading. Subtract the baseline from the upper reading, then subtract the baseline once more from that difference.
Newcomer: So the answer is -9.3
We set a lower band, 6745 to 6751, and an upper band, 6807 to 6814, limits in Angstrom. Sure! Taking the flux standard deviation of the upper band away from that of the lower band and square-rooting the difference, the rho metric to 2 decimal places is 0.12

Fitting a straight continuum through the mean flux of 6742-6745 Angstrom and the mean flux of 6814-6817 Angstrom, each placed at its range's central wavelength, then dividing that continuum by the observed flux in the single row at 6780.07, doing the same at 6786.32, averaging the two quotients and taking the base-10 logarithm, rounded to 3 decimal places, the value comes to -0.013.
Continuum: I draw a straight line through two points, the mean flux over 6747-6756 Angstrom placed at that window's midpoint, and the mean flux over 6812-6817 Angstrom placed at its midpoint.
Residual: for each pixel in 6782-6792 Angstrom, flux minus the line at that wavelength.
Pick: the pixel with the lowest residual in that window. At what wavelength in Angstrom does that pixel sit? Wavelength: 6791.01 Angstrom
